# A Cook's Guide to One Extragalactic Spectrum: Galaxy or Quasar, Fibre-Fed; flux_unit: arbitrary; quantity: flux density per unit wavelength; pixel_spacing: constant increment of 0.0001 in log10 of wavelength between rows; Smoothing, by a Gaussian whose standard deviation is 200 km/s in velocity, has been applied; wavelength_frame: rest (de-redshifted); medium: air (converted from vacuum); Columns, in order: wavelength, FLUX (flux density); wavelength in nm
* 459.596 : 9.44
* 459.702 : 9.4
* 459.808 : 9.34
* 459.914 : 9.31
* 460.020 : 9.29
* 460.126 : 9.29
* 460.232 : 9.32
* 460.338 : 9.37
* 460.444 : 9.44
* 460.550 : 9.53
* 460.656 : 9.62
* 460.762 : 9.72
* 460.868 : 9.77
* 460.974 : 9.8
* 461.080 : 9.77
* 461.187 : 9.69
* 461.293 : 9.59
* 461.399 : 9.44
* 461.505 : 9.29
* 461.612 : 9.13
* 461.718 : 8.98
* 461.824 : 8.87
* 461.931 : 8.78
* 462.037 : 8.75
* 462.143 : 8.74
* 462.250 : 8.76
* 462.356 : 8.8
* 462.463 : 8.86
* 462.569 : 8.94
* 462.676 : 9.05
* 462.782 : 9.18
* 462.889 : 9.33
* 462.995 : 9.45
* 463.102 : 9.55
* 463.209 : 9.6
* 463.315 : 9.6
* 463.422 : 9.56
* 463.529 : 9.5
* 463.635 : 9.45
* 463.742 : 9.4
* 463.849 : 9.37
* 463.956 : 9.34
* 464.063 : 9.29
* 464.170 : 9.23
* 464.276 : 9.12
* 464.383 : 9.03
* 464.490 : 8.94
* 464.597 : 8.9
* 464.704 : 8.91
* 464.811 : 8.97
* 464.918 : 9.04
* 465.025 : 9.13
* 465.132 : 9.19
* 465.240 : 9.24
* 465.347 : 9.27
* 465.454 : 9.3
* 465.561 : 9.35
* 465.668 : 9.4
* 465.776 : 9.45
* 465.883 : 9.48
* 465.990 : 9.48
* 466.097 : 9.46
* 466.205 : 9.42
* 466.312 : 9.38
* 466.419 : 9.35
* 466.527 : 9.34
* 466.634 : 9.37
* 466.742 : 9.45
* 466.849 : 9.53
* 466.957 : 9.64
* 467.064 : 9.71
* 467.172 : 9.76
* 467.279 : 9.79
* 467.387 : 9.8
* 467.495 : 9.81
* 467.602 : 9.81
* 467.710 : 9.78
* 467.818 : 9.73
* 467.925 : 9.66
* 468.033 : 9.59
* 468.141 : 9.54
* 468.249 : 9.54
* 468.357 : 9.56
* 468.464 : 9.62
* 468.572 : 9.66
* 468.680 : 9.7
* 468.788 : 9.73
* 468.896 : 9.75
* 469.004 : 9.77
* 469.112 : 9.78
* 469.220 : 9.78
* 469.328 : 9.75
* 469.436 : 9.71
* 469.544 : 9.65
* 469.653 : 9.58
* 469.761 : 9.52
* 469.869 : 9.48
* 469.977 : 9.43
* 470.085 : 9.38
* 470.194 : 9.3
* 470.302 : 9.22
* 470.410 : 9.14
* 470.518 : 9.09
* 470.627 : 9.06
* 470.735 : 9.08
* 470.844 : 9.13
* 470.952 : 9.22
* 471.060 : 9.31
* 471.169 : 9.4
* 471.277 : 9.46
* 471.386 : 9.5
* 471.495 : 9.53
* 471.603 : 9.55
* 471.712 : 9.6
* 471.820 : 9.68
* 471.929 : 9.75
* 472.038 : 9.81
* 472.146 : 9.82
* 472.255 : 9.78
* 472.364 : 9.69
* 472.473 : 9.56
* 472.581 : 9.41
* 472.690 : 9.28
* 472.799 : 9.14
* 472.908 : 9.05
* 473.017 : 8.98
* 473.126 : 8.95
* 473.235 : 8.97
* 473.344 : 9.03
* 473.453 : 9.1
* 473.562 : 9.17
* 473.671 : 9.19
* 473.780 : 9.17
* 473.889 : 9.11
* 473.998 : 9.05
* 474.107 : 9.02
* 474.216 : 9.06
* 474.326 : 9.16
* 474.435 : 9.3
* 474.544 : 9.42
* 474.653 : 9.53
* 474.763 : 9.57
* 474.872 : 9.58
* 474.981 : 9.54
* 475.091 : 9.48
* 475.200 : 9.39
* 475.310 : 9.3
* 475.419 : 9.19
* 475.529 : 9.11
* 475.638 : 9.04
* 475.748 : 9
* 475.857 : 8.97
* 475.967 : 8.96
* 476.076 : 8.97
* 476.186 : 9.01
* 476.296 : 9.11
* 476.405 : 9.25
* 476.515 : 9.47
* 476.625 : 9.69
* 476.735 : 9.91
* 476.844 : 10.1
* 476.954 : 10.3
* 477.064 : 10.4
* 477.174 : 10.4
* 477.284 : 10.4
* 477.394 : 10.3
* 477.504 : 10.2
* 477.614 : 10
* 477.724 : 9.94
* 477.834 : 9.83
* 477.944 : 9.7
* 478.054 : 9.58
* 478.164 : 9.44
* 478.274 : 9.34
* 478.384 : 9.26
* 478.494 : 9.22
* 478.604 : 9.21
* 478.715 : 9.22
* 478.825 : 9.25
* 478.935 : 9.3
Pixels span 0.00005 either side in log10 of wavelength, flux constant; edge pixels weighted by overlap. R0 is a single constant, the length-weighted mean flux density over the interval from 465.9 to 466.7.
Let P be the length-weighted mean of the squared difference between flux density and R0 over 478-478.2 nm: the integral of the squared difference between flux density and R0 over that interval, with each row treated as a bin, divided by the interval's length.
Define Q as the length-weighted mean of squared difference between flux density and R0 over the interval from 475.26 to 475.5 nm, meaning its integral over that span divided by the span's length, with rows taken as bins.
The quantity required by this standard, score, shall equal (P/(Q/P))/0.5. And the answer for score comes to 0.02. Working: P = 0.02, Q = 0.035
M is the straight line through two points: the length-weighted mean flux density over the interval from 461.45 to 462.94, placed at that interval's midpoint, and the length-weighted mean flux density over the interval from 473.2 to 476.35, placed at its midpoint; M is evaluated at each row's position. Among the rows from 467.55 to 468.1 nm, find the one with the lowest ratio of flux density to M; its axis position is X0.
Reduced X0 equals 468.033 nm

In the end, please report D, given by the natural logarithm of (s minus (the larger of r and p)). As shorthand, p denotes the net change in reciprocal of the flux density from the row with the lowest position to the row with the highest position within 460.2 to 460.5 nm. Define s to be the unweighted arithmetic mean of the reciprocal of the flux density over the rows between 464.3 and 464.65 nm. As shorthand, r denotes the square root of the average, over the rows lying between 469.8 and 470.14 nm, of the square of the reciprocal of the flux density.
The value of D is -5.2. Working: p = -0.0014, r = 0.106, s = 0.112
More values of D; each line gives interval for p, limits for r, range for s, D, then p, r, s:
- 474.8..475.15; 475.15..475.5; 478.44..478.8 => -7.0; 0.0011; 0.108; 0.108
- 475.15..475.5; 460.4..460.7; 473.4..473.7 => -5.4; 0.0023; 0.105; 0.109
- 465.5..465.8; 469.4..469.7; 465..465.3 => -5.3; -0.0011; 0.104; 0.109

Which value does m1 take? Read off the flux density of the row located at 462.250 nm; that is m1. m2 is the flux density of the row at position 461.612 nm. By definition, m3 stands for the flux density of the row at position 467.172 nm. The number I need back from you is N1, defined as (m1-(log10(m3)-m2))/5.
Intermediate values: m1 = 8.76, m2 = 9.13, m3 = 9.76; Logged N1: 3.38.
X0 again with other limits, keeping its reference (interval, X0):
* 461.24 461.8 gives 461.718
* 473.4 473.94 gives 473.453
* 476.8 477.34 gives 476.844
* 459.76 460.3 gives 460.126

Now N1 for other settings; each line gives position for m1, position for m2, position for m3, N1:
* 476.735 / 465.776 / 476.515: 3.68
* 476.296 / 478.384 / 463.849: 3.48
